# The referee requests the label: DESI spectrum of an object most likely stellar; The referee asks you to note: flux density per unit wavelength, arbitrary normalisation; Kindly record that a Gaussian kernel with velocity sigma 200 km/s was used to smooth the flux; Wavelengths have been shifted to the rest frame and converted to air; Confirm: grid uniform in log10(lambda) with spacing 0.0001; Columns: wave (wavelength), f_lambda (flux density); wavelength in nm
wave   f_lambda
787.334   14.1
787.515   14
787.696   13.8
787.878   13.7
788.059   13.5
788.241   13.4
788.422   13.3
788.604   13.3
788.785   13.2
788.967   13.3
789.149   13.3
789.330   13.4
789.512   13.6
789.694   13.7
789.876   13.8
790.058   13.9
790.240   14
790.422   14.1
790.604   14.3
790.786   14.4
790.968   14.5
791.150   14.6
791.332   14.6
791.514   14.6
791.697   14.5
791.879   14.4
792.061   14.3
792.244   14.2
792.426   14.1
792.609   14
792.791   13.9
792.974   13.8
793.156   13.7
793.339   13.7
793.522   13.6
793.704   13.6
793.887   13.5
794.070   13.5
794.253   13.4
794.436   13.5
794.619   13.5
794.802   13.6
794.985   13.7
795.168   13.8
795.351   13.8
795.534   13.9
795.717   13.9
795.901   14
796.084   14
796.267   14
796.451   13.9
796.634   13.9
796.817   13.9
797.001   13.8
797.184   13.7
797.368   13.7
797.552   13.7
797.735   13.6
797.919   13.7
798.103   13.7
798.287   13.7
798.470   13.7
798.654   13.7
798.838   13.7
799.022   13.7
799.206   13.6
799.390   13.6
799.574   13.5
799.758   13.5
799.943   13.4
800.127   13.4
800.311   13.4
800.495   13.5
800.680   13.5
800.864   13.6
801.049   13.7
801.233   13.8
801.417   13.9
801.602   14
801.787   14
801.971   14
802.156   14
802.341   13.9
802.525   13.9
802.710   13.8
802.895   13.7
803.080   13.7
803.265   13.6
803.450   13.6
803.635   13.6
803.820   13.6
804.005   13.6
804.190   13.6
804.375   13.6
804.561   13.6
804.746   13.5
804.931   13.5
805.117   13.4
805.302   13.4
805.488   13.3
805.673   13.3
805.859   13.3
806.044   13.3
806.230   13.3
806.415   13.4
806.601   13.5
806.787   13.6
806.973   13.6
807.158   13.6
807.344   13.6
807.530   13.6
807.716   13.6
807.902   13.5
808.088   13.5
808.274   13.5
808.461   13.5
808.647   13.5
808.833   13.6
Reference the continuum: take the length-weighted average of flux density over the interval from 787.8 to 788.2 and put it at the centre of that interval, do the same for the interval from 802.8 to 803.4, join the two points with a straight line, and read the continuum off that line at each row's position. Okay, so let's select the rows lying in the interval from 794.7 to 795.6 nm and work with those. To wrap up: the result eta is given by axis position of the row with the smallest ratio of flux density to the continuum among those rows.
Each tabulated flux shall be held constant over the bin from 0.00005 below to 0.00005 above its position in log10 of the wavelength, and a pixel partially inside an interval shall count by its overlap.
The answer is 794.802 nm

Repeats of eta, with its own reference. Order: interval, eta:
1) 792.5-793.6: 793.522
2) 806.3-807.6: 806.415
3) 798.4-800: 799.943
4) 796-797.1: 797.001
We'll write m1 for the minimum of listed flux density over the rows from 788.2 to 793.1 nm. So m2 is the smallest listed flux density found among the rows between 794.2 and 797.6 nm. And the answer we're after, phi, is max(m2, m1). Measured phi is 13.4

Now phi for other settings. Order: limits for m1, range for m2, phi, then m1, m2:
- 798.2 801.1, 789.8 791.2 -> 13.8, 13.4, 13.8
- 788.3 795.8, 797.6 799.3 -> 13.6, 13.2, 13.6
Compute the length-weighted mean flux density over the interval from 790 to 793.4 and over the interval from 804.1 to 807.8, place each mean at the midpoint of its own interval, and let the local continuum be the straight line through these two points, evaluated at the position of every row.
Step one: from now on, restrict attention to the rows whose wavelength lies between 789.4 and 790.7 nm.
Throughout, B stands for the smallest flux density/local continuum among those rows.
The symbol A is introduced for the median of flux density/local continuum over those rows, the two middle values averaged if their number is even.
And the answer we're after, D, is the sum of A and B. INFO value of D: 1.92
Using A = 0.97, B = 0.951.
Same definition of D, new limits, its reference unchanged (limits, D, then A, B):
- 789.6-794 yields 1.95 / 0.99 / 0.958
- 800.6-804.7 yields 1.99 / 1.00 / 0.982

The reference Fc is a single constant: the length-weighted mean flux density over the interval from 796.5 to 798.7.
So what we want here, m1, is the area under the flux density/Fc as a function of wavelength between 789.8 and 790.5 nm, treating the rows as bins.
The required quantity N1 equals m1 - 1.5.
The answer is -0.790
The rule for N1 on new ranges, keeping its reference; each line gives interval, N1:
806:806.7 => -0.819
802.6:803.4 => -0.703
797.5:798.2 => -0.804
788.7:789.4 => -0.823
